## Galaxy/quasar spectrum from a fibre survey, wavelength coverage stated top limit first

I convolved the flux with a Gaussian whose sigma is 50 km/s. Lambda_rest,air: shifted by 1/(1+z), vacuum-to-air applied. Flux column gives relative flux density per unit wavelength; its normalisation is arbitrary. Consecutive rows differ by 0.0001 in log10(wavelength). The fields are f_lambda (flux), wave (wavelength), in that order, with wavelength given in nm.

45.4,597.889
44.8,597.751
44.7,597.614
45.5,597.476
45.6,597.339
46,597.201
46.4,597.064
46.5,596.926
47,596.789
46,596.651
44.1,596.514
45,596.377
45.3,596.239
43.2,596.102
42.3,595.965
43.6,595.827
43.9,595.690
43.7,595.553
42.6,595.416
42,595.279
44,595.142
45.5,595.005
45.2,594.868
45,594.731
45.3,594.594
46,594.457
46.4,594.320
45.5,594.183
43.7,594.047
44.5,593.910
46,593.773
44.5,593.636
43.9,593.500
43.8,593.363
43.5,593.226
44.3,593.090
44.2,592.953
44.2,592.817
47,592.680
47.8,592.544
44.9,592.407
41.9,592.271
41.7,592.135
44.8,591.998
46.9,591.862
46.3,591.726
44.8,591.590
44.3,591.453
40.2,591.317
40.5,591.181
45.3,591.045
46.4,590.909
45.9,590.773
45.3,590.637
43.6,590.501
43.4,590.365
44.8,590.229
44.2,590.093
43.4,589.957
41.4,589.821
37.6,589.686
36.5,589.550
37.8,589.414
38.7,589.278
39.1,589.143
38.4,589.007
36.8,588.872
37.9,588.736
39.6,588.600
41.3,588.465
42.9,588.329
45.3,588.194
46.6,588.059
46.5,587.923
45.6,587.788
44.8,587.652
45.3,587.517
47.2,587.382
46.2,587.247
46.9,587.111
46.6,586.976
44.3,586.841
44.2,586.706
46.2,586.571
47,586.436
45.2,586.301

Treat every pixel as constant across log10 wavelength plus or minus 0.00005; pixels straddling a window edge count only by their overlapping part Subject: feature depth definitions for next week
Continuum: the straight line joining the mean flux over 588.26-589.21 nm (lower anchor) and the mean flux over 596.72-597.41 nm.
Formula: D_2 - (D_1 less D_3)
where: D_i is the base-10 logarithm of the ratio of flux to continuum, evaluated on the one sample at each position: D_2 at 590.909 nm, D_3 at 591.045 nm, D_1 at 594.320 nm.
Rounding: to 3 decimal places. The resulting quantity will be 0.068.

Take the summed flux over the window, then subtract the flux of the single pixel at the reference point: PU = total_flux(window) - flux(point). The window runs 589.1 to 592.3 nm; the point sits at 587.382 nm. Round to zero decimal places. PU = 978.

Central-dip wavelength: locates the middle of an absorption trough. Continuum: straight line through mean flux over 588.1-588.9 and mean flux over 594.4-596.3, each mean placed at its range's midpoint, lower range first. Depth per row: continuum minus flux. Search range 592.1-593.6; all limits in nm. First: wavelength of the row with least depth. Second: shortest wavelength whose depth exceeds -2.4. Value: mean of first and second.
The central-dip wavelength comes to 592.34 nm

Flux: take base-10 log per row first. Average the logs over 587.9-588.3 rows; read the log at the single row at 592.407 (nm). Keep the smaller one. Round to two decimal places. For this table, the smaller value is 1.65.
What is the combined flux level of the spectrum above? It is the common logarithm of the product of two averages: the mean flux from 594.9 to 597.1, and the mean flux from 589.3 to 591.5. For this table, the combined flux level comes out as 3.28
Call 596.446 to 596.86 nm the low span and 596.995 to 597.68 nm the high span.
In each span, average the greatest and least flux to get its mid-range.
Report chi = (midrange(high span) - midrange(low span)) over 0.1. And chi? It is 0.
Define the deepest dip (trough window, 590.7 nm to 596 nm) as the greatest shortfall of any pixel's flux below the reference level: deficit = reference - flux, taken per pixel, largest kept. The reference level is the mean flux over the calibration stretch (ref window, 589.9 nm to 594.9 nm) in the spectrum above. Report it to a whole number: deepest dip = 4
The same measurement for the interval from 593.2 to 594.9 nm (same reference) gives 1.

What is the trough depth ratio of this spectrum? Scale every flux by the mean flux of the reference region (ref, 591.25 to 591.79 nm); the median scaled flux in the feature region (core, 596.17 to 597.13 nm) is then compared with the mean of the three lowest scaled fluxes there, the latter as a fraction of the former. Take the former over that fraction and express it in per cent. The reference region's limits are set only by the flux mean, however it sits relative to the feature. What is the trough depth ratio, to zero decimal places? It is 108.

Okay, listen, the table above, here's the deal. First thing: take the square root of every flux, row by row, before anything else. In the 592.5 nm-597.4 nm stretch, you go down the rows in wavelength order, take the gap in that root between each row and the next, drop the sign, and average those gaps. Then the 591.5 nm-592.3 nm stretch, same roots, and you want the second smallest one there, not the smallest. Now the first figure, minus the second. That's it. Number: -6.41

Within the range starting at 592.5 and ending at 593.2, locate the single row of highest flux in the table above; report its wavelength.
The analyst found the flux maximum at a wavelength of 592.544 nm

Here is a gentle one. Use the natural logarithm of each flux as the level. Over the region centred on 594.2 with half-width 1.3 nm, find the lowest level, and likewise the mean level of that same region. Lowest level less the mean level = -0.058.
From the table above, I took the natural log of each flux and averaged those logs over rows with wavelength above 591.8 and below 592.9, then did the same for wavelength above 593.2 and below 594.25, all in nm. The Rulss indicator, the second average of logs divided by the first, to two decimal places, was 1.00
